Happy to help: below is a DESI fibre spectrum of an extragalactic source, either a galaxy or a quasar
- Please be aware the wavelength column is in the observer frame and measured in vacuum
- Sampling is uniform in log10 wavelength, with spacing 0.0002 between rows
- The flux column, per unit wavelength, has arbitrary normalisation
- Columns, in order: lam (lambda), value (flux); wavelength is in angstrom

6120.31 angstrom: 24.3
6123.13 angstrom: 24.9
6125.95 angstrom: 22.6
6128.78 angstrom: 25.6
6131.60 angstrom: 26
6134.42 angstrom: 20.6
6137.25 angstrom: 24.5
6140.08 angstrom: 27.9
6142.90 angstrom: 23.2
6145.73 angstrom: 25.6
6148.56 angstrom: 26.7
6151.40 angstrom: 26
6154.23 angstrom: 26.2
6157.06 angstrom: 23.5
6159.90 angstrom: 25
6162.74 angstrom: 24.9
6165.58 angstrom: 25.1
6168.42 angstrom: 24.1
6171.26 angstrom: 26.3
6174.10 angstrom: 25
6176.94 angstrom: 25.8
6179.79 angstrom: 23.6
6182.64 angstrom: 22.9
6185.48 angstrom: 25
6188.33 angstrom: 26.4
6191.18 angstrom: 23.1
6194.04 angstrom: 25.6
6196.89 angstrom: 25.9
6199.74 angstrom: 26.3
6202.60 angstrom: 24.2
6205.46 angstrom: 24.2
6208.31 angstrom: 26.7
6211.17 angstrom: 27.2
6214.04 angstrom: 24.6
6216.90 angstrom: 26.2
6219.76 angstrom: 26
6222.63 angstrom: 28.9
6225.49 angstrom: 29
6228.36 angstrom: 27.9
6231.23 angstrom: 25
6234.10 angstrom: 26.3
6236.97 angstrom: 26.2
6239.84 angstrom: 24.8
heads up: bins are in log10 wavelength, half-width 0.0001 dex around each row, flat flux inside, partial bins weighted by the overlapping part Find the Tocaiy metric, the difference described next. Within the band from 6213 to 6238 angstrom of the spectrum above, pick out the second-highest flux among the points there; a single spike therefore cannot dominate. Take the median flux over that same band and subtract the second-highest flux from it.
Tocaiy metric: -2.7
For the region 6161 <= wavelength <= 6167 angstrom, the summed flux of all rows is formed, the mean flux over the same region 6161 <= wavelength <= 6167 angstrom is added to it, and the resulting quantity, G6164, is 75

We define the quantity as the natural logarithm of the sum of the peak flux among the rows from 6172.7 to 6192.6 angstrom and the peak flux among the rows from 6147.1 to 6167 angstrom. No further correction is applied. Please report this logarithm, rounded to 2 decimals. 3.97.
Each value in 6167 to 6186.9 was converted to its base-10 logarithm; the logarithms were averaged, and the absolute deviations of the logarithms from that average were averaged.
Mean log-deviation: 0.0173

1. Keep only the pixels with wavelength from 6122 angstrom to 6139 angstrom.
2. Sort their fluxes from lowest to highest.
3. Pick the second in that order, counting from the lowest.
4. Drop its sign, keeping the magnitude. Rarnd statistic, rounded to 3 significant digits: 22.6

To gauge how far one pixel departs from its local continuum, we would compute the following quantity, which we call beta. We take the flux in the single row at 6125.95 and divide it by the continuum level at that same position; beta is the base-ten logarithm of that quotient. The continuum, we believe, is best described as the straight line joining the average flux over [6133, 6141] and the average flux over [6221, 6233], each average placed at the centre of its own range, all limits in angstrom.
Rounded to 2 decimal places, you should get -0.02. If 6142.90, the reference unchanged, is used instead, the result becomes -0.02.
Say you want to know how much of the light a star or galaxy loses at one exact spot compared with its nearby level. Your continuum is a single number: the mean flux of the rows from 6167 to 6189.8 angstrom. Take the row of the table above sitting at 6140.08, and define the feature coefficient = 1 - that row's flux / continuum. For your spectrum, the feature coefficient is -0.121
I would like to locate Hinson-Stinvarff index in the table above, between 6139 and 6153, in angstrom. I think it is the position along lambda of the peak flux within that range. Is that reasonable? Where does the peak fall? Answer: 6140.08 angstrom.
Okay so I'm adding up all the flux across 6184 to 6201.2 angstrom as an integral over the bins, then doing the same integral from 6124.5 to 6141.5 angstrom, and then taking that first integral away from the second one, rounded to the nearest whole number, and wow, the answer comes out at -19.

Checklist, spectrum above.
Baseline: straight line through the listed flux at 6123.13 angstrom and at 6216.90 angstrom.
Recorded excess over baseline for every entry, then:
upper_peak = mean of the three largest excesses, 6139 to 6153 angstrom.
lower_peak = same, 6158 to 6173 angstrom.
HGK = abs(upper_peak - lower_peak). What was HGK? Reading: 1.7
